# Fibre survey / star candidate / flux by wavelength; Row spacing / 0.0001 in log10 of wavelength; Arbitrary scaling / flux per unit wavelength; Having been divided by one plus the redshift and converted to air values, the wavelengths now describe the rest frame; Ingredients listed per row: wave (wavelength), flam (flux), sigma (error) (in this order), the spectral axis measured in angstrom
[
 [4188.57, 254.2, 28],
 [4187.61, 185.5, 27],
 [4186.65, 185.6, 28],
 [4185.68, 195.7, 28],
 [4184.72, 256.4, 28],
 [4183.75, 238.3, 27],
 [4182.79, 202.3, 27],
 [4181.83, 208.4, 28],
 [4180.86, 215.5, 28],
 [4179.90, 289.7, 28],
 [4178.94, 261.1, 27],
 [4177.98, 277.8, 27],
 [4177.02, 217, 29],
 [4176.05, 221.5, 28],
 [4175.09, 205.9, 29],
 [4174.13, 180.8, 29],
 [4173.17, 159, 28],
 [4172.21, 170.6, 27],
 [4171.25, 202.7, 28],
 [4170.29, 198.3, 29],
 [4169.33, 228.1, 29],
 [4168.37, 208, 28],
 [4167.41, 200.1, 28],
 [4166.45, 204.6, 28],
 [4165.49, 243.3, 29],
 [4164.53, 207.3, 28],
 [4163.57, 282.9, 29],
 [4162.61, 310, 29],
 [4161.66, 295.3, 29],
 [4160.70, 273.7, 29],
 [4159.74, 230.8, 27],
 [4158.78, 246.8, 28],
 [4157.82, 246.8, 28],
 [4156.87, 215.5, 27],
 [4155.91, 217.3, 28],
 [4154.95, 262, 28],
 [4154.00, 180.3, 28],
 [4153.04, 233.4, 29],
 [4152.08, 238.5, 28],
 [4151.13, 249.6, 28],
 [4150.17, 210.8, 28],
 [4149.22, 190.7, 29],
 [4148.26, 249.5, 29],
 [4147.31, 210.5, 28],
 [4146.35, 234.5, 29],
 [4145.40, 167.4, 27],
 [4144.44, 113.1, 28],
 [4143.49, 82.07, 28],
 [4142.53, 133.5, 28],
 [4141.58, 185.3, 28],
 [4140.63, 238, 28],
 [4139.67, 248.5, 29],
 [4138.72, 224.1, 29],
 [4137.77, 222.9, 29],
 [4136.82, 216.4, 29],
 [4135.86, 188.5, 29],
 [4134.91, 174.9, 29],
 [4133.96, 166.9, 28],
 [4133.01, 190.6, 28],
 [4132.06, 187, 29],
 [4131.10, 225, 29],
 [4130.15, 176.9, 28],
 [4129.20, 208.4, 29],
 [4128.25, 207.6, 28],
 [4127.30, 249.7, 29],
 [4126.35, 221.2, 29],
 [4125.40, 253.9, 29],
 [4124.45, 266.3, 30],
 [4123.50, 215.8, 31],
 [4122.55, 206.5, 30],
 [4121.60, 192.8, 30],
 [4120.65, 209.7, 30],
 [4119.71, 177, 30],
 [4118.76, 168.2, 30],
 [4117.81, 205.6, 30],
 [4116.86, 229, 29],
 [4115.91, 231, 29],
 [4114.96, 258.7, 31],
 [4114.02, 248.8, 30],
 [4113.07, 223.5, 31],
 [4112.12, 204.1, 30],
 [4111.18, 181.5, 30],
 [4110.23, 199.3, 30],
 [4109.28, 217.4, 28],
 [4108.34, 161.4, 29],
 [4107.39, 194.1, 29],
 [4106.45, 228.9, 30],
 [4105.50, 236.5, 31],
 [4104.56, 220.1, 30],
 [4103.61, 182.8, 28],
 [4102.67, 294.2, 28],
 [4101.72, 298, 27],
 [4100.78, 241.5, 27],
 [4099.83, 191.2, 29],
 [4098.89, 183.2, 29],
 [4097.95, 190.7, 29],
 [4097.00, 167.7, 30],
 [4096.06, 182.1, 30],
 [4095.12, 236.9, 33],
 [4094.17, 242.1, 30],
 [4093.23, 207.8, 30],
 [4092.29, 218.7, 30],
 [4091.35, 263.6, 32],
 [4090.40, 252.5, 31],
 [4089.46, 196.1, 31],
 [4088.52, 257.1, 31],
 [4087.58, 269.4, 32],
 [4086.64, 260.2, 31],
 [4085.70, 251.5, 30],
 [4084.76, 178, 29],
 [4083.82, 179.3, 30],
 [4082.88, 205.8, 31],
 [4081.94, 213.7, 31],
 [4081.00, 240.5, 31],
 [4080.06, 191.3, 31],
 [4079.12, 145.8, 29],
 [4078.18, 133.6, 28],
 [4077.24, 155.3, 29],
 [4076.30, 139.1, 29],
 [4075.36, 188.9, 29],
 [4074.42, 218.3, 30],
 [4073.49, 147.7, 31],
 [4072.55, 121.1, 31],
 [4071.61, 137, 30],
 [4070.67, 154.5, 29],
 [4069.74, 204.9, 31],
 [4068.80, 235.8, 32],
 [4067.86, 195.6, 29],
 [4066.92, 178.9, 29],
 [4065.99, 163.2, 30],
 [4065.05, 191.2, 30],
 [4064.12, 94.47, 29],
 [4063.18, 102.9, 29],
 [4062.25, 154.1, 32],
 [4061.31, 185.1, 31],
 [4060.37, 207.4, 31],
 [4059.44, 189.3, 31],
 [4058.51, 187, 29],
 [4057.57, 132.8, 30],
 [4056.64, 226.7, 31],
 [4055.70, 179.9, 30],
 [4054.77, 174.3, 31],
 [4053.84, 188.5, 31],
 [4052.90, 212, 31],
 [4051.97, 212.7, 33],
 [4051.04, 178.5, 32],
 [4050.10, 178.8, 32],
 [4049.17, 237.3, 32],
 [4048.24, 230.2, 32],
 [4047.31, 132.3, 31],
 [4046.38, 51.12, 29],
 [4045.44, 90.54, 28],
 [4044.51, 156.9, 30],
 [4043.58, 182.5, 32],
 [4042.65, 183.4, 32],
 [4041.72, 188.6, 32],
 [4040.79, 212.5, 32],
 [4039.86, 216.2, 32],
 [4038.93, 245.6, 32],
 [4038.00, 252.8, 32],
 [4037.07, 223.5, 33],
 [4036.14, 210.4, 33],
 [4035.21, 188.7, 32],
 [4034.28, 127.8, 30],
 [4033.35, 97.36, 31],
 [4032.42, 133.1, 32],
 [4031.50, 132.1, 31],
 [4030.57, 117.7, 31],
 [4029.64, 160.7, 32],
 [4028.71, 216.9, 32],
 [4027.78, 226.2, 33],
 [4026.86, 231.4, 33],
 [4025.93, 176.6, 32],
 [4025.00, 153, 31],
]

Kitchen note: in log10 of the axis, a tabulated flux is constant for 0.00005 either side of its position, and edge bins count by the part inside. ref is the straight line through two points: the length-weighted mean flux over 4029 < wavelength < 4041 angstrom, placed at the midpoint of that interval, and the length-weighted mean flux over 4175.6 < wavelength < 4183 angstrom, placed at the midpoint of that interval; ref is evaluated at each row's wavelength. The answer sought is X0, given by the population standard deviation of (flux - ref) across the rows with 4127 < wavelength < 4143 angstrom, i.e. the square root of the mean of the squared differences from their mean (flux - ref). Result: 31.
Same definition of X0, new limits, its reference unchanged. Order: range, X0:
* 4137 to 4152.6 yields 50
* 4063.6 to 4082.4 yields 38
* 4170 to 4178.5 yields 32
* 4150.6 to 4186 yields 37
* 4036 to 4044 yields 25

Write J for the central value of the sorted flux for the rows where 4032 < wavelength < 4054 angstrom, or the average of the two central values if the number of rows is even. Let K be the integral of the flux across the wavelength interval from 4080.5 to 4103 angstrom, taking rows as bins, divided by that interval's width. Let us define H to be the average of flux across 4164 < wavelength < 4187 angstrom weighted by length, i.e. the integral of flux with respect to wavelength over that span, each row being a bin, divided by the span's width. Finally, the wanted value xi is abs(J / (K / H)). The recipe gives 181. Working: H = 216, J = 189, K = 225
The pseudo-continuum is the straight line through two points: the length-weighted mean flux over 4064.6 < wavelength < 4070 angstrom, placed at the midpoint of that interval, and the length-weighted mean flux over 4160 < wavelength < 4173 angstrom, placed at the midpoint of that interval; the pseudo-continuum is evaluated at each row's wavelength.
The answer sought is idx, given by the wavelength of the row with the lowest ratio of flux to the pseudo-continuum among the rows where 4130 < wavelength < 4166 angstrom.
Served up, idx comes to 4143.49 angstrom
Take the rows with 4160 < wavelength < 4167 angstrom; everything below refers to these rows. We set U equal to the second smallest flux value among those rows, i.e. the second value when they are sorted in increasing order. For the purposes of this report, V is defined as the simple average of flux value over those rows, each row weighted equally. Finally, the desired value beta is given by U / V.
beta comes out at 0.80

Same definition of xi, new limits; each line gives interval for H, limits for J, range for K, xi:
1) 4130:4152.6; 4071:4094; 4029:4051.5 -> 230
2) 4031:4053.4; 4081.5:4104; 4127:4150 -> 197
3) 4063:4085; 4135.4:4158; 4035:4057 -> 197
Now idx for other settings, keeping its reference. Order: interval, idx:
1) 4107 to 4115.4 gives 4108.34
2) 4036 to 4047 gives 4046.38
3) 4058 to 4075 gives 4064.12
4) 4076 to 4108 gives 4078.18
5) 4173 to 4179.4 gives 4173.17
